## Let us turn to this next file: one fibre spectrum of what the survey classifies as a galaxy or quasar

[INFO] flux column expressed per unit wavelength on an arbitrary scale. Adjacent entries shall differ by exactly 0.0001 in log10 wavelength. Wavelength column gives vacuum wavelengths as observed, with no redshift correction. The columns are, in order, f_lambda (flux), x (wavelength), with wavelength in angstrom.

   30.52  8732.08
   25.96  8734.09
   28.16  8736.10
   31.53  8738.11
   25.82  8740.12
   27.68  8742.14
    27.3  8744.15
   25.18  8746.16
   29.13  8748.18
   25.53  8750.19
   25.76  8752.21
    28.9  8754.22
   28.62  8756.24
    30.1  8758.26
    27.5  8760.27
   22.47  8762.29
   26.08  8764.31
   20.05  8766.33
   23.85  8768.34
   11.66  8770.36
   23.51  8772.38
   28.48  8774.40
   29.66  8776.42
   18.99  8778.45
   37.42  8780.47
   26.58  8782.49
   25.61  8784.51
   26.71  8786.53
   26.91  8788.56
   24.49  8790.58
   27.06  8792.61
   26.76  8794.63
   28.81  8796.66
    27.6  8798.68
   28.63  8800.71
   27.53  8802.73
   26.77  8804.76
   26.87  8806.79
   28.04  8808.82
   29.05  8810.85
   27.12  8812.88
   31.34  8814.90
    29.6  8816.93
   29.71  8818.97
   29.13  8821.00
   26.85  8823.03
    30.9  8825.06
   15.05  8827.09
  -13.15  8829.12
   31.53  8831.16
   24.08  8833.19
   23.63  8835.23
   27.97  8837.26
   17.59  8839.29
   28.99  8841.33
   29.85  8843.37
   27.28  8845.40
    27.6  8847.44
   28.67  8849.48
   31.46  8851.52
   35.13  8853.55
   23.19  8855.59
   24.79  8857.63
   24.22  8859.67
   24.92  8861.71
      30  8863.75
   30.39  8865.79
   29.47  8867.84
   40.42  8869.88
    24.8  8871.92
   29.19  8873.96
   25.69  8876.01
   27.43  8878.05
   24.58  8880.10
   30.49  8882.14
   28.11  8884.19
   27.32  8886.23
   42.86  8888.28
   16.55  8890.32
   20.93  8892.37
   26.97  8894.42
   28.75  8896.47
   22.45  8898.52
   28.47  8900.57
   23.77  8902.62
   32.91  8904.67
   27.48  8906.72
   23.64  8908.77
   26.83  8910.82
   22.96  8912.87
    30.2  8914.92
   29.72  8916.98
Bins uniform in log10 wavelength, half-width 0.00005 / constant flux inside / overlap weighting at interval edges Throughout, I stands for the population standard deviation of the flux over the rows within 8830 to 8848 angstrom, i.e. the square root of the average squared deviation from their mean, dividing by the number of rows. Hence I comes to 3.9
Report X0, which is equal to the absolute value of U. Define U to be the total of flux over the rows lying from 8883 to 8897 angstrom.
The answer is 191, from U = 191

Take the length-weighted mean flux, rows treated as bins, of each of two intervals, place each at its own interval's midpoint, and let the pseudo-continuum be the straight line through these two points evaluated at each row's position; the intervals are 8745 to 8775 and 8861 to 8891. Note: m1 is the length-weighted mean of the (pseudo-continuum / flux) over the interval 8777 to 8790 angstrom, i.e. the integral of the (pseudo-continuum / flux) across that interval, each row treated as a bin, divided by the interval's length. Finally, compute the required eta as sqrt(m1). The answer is 1.00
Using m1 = 0.99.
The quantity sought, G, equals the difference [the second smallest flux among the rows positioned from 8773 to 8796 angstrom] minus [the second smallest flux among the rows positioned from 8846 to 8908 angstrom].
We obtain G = 4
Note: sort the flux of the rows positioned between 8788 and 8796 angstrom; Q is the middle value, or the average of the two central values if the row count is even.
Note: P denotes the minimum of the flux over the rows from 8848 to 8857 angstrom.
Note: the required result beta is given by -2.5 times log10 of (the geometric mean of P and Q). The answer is -3.49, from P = 23.19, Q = 26.8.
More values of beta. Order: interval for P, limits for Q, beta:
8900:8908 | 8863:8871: -3.57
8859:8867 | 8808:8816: -3.55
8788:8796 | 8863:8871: -3.59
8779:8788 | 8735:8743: -3.57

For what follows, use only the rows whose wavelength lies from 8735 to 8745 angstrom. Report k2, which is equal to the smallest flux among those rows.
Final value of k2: 25.82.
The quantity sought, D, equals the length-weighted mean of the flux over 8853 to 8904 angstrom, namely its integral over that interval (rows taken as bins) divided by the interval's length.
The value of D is 27.6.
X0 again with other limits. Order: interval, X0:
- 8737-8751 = 192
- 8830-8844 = 184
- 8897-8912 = 186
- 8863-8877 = 210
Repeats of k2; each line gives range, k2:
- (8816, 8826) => 26.85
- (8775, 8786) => 18.99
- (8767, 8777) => 11.66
